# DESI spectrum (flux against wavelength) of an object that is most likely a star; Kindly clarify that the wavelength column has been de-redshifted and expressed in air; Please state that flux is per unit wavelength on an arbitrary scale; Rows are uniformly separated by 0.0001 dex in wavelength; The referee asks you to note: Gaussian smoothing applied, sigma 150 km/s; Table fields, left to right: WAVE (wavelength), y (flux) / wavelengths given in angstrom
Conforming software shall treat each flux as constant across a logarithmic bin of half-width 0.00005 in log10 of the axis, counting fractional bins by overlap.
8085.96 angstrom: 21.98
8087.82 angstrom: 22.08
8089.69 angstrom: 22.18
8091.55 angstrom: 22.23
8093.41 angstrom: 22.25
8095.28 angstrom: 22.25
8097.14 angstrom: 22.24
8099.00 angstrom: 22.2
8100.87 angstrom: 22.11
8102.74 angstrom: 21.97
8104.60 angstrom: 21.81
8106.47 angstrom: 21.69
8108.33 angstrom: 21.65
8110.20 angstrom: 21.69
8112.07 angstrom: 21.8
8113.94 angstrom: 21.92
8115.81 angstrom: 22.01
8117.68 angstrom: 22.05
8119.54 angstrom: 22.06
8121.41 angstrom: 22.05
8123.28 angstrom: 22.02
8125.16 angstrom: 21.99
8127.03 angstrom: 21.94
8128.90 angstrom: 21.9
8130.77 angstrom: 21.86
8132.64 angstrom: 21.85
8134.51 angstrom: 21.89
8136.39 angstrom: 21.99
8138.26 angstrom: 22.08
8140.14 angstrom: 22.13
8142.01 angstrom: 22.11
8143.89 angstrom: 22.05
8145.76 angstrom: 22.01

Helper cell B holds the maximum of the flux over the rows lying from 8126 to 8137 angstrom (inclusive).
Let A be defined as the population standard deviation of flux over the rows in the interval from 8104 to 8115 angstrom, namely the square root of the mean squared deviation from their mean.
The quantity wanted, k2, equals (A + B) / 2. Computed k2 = 11.0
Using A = 0.09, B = 21.99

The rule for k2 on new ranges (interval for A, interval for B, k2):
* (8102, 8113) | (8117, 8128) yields 11.1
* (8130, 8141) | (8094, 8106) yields 11.2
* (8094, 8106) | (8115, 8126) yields 11.1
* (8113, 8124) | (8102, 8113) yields 11.0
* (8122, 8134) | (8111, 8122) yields 11.1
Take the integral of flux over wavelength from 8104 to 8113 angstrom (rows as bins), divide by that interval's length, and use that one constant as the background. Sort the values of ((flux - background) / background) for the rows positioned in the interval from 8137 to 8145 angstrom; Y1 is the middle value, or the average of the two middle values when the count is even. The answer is 0.017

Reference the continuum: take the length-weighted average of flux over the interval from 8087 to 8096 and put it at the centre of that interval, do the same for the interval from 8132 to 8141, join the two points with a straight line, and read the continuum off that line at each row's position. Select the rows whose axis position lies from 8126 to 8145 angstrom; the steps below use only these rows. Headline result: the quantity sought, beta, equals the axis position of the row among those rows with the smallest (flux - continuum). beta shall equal 8132.64 angstrom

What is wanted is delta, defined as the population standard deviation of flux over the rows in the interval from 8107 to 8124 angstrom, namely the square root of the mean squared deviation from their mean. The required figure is 0.153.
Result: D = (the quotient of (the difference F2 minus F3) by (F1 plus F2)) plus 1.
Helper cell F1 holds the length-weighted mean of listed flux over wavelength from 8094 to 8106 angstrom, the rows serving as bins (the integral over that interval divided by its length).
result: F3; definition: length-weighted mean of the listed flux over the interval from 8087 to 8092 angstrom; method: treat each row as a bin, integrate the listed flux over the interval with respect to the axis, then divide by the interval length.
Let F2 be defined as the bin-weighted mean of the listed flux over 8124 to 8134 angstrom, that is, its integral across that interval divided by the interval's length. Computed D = 0.99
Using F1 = 22.08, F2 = 21.9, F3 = 22.1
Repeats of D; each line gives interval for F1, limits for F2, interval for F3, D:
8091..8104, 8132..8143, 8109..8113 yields 1.01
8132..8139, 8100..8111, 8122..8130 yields 1.00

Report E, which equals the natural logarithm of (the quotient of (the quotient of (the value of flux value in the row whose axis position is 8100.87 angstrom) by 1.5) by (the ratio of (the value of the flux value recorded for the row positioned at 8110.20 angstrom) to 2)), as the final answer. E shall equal 0.307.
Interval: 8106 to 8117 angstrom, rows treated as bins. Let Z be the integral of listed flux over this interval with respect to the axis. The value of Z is 240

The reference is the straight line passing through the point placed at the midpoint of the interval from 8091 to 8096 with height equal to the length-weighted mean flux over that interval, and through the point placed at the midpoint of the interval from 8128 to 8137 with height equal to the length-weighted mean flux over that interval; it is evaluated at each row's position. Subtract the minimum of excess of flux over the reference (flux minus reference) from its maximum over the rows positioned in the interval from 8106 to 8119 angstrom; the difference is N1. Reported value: 0.5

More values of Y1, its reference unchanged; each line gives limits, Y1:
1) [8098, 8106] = 0.015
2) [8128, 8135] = 0.007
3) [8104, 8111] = -0.001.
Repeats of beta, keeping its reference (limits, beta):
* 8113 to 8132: 8113.94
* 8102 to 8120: 8108.33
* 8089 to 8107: 8106.47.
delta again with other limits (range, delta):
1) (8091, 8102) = 0.049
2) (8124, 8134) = 0.052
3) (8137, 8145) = 0.030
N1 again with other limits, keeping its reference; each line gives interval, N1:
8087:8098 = 0.2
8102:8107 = 0.2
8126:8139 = 0.3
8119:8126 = 0.0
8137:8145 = 0.1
